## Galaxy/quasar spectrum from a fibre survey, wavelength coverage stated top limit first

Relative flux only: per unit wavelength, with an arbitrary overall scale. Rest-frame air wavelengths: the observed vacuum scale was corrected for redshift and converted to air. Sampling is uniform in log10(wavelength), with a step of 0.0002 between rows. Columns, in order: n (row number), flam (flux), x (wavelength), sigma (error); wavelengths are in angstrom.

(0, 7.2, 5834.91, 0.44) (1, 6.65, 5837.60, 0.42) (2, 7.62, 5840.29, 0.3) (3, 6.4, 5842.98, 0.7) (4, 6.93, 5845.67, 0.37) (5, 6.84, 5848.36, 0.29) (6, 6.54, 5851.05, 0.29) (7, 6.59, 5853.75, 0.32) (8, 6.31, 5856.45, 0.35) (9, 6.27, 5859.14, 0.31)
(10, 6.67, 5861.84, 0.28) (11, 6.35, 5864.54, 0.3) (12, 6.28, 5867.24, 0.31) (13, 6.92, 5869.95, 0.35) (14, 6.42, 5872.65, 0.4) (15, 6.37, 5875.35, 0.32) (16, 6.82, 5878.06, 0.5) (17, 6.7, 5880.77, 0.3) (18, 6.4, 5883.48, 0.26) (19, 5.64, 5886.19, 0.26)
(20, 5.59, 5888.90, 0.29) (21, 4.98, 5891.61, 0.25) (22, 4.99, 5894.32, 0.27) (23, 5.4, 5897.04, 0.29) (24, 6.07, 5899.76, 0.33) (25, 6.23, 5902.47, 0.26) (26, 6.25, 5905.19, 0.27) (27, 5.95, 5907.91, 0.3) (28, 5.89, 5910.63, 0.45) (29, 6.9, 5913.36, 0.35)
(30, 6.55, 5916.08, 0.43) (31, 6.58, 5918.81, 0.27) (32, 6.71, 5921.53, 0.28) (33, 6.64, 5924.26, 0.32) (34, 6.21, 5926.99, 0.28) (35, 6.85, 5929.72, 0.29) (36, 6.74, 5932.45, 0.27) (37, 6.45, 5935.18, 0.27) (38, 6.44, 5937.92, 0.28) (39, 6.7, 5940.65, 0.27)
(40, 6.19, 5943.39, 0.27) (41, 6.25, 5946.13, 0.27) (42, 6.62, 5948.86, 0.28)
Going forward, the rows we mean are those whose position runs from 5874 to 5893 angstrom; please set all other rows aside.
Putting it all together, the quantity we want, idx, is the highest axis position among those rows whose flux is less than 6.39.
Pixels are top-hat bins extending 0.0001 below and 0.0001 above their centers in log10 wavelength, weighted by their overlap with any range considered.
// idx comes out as 5891.61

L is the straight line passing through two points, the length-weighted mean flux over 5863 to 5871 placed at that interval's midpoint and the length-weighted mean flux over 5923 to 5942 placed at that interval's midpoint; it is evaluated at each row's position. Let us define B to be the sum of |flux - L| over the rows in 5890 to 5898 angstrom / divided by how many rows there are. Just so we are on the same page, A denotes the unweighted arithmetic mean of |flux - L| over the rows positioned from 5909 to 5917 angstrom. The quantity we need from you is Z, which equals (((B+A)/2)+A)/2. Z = 0.61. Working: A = 0.34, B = 1.41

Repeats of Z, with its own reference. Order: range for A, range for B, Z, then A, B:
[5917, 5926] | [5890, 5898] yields 0.41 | 0.08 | 1.41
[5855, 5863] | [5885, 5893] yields 0.42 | 0.19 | 1.12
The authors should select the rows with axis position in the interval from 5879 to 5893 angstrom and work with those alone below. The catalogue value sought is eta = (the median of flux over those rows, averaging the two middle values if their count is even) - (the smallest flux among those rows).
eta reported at 0.66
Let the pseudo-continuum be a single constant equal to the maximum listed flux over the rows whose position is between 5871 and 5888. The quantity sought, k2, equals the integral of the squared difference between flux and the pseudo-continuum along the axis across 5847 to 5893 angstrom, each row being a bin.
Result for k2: 22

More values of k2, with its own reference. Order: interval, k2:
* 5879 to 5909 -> 37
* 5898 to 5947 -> 13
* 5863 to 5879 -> 2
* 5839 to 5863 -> 4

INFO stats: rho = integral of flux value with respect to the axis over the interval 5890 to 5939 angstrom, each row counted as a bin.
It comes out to 304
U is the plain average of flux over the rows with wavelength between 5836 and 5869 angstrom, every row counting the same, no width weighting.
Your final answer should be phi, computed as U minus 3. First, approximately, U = 6.62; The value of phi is 3.62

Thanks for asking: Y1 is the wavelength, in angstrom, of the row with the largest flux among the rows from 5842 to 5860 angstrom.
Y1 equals 5845.67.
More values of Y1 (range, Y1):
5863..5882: 5869.95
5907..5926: 5913.36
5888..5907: 5905.19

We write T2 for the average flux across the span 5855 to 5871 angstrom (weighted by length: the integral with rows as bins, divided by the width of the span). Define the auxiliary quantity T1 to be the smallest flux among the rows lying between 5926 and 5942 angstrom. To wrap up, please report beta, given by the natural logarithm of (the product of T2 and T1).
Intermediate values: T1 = 6.21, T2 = 6.46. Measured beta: 3.69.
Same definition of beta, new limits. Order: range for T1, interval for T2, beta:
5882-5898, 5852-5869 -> 3.47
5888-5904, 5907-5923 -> 3.47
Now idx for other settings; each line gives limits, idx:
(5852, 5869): 5867.24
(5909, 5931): 5926.99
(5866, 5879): 5875.35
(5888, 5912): 5910.63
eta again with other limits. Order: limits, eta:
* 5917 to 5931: 0.43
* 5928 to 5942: 0.26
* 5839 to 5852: 0.44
